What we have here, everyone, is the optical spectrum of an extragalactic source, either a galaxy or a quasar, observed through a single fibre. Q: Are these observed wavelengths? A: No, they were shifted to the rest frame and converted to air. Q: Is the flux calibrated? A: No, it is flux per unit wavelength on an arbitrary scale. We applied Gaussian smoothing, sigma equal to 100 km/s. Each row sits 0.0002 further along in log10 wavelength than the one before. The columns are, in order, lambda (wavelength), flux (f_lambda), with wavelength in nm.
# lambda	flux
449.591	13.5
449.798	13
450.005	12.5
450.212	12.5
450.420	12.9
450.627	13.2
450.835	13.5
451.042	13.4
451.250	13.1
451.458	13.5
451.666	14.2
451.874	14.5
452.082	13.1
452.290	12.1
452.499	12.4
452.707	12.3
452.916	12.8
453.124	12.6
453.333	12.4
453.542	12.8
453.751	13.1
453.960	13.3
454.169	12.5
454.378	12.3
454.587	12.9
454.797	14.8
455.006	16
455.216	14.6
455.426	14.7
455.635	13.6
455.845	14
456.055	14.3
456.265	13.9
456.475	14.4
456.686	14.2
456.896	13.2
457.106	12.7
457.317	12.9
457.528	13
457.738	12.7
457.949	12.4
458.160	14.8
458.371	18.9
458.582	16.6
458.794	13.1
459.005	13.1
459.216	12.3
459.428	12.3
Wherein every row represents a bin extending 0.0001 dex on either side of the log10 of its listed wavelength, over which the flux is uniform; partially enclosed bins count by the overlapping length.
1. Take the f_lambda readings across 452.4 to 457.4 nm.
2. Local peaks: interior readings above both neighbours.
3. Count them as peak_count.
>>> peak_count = 6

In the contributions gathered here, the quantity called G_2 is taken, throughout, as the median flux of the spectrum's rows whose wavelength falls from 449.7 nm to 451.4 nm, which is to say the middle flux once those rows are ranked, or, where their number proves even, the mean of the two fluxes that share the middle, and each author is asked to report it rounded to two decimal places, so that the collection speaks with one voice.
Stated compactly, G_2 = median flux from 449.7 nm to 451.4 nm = 13.05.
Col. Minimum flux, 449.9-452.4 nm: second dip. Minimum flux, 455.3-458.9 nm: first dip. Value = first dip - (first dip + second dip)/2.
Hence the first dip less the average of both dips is 0.15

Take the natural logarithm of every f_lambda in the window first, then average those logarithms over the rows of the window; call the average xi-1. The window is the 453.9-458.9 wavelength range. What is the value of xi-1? 2.63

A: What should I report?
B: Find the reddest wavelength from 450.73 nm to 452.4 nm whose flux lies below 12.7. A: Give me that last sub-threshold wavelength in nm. 452.290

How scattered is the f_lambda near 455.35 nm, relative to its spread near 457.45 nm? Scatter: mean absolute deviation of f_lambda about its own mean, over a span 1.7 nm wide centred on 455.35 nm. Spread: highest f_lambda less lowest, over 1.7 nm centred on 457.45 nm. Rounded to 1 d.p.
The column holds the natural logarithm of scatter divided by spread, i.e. -1.3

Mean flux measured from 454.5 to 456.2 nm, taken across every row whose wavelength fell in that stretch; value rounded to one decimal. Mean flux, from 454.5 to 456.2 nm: 14.4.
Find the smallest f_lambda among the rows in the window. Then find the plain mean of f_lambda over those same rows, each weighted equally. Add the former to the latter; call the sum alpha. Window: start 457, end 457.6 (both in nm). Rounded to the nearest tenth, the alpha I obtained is 25.6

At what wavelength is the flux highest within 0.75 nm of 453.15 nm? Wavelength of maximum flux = 453.751 nm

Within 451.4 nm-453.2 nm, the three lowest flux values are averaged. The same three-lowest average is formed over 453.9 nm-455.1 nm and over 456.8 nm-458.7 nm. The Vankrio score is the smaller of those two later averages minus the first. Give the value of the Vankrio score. 0.3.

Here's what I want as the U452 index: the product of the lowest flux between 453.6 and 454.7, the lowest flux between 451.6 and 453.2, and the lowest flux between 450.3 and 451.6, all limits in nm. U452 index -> 1920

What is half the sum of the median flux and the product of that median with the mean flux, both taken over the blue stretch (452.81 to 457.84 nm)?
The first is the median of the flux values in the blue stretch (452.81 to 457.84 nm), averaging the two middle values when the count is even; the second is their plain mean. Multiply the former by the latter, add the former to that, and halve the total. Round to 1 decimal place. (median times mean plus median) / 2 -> 95.3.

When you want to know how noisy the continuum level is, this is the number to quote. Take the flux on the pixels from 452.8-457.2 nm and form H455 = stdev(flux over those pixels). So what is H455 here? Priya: 1.0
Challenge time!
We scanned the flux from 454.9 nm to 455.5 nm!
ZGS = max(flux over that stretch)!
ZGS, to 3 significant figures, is 16.0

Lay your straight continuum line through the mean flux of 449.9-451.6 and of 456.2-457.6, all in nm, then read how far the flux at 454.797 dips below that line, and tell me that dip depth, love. -1.5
